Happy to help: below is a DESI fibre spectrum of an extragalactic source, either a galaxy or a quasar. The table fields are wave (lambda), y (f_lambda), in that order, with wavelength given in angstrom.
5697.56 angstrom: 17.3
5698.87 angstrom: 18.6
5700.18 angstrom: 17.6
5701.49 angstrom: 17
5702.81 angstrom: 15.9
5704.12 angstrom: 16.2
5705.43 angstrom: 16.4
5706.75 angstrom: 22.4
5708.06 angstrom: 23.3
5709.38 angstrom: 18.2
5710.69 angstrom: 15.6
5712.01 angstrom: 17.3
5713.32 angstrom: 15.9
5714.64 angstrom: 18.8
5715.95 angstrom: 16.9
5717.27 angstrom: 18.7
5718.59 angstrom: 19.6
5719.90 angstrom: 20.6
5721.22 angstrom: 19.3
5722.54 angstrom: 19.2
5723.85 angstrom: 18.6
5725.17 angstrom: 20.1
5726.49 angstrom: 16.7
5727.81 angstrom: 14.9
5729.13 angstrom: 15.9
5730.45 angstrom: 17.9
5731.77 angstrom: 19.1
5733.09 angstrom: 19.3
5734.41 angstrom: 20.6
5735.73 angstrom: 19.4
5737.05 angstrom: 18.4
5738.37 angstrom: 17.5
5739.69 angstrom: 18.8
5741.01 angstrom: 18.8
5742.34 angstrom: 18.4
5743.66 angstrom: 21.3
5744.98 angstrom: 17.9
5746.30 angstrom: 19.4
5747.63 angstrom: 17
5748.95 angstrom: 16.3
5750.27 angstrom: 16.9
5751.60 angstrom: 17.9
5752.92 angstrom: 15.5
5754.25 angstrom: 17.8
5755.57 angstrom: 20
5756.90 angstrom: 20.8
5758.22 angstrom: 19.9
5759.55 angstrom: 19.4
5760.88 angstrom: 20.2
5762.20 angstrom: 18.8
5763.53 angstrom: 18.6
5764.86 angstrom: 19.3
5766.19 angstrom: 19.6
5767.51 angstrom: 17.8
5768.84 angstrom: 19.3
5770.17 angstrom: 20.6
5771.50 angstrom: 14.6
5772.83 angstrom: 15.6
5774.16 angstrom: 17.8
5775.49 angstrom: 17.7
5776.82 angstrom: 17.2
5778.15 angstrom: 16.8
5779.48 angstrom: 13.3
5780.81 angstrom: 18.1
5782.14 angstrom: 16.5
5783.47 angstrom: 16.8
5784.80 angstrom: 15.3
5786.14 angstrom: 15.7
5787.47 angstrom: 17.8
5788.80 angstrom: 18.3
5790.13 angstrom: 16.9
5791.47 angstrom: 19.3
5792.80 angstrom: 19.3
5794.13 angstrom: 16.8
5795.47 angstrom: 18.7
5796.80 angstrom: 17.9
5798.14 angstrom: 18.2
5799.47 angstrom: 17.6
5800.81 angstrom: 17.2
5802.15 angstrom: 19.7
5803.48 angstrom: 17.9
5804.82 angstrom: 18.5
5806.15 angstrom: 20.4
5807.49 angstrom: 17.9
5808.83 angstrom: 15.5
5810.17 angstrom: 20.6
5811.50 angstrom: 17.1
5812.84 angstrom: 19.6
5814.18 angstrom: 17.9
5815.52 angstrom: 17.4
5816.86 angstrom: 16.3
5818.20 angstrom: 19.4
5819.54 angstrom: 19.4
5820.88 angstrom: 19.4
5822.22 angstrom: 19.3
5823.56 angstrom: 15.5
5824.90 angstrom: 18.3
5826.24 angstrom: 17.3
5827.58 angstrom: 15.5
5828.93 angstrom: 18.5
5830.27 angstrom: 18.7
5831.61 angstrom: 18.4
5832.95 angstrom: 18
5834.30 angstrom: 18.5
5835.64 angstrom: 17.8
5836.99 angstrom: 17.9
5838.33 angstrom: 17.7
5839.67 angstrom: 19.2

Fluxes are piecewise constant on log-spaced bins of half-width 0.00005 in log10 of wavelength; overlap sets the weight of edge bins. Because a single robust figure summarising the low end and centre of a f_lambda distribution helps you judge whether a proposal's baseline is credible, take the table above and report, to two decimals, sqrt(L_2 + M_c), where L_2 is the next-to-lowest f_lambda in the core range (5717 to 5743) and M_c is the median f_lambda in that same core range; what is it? 5.89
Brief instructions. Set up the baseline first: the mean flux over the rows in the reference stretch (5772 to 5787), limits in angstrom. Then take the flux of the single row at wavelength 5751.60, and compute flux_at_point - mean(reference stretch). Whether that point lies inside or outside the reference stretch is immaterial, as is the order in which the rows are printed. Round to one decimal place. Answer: 1.5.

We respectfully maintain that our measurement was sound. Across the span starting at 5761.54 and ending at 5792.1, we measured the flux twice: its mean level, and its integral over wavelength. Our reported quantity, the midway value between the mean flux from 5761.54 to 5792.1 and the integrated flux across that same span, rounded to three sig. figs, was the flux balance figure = 276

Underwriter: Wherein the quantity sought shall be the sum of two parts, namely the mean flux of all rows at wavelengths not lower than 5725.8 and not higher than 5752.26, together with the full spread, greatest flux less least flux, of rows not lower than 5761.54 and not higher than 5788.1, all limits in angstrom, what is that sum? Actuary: 25.4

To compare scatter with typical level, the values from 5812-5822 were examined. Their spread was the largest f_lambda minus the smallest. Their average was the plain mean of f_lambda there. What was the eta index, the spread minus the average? -15.2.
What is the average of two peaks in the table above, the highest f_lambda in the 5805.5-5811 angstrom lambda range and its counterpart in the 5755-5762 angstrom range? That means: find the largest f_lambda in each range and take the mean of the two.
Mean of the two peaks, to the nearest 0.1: 20.7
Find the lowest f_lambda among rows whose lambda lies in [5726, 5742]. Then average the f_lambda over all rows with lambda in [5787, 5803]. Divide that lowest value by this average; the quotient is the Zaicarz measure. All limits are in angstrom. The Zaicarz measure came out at 0.821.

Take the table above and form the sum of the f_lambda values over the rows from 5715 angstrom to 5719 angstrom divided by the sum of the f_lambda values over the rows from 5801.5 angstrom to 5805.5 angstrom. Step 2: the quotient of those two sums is 0.98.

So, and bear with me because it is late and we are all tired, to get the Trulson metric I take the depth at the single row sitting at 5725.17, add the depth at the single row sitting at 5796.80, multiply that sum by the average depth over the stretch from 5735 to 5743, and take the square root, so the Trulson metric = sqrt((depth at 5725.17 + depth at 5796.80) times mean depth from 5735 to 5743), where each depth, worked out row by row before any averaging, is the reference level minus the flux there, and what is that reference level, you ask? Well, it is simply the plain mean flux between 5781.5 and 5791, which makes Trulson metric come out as 2.8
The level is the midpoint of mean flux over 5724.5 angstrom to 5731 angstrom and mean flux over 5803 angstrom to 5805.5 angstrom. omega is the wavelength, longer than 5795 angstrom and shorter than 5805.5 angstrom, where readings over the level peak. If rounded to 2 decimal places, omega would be 5802.15 angstrom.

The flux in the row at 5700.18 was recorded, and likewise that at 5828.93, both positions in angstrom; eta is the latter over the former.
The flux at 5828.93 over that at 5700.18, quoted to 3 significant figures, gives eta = 1.05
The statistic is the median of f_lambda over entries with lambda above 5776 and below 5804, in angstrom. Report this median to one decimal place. 17.6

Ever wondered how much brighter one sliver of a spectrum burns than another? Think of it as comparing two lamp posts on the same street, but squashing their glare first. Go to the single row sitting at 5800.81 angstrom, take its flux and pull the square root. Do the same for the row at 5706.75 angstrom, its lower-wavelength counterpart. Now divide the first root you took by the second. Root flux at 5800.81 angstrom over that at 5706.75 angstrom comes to 0.88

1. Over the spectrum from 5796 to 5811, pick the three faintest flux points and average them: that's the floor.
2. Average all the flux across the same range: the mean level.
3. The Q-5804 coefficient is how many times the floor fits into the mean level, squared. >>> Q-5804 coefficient 1.19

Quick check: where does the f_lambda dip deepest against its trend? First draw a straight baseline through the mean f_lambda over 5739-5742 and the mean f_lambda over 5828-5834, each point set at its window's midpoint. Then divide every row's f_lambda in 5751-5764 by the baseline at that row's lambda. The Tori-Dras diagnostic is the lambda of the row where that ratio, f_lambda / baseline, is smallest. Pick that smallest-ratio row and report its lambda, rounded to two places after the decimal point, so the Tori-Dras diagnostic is 5752.92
